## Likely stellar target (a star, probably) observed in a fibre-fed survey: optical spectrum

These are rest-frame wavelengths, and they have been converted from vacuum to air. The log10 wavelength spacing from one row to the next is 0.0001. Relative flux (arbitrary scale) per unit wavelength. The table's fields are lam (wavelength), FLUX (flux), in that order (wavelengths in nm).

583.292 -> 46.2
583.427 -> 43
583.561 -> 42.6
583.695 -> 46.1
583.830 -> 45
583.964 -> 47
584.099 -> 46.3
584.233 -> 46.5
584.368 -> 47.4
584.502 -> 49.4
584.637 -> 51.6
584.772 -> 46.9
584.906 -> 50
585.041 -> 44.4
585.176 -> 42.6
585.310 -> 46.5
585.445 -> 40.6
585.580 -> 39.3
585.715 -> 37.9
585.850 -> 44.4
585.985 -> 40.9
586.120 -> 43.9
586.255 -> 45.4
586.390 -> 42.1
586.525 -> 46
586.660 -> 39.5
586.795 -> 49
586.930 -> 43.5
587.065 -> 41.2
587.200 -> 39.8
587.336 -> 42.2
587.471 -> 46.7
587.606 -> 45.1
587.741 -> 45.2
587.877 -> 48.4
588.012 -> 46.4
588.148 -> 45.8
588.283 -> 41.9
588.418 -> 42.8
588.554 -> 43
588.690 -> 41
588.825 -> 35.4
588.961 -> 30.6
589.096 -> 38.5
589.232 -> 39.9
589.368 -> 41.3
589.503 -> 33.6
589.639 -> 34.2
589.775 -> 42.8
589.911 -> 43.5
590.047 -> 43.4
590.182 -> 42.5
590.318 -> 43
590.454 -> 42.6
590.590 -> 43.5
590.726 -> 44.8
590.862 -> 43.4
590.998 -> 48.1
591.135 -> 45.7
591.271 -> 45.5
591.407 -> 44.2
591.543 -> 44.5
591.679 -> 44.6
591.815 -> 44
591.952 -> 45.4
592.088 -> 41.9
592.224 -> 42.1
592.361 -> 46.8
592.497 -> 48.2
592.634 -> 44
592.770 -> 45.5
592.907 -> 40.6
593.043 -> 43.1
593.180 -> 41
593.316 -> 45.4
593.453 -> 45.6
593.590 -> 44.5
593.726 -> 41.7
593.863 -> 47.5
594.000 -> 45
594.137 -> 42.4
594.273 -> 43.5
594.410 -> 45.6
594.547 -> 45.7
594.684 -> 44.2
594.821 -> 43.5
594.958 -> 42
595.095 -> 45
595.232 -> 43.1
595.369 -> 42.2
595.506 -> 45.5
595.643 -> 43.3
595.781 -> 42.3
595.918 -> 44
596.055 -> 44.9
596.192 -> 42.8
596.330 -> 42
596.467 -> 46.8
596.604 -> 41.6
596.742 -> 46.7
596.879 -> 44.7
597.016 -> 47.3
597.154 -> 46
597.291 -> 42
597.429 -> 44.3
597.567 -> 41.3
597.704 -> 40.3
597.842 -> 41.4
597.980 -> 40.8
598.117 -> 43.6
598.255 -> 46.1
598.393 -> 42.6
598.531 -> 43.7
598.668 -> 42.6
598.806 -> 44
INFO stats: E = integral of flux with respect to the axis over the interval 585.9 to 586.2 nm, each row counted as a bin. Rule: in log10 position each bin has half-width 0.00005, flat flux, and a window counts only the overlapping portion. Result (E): 12.8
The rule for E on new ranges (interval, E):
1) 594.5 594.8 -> 13.4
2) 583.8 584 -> 9.2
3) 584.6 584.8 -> 9.9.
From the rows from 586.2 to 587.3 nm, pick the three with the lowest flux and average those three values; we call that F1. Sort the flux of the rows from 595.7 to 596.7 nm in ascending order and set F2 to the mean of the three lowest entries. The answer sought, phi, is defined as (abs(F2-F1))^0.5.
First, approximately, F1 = 40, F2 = 42.0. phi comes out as 1.3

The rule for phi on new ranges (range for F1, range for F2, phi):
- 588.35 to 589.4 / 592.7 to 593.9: 2.5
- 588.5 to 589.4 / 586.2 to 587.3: 2.3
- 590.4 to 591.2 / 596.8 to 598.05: 1.5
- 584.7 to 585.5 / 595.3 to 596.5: 0.6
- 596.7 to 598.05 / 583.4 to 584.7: 1.7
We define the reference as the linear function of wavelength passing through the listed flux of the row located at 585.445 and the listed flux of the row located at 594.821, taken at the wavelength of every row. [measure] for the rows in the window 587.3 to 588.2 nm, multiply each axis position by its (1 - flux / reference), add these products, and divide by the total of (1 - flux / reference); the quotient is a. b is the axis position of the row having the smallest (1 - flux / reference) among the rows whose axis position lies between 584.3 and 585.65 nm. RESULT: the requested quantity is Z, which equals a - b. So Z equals 3.16 nm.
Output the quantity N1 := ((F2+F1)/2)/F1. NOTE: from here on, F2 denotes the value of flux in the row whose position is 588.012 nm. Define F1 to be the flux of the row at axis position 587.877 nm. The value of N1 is 0.98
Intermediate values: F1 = 48.4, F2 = 46.4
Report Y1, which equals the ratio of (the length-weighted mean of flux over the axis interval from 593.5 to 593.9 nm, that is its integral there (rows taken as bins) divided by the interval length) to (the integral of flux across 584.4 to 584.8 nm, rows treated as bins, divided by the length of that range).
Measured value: 0.90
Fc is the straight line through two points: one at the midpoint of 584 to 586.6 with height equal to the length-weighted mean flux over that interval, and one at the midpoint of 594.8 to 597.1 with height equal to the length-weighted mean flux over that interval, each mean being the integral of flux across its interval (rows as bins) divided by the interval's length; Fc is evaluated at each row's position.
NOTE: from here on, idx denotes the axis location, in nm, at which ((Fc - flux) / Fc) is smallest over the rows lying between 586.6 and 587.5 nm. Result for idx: 586.795 nm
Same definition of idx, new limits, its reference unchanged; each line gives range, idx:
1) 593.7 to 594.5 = 593.863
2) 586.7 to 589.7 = 586.795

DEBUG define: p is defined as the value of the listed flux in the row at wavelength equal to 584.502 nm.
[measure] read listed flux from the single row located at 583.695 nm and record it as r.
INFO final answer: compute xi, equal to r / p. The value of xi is 0.93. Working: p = 49.4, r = 46.1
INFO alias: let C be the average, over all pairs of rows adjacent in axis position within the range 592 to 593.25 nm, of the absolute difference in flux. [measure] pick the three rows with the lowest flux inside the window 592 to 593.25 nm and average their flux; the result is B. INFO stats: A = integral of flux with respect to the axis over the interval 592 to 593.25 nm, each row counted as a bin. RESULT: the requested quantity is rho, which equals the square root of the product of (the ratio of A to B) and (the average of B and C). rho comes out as 5.40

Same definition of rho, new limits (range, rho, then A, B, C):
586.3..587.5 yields 5.37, 52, 40.2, 4.5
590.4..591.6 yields 5.27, 54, 43.2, 1.6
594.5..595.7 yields 5.24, 53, 42.4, 1.9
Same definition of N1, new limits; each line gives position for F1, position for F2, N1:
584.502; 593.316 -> 0.96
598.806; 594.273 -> 0.99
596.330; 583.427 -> 1.01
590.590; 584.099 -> 1.03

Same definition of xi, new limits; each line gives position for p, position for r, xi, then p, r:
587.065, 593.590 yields 1.08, 41.2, 44.5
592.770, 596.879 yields 0.98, 45.5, 44.7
